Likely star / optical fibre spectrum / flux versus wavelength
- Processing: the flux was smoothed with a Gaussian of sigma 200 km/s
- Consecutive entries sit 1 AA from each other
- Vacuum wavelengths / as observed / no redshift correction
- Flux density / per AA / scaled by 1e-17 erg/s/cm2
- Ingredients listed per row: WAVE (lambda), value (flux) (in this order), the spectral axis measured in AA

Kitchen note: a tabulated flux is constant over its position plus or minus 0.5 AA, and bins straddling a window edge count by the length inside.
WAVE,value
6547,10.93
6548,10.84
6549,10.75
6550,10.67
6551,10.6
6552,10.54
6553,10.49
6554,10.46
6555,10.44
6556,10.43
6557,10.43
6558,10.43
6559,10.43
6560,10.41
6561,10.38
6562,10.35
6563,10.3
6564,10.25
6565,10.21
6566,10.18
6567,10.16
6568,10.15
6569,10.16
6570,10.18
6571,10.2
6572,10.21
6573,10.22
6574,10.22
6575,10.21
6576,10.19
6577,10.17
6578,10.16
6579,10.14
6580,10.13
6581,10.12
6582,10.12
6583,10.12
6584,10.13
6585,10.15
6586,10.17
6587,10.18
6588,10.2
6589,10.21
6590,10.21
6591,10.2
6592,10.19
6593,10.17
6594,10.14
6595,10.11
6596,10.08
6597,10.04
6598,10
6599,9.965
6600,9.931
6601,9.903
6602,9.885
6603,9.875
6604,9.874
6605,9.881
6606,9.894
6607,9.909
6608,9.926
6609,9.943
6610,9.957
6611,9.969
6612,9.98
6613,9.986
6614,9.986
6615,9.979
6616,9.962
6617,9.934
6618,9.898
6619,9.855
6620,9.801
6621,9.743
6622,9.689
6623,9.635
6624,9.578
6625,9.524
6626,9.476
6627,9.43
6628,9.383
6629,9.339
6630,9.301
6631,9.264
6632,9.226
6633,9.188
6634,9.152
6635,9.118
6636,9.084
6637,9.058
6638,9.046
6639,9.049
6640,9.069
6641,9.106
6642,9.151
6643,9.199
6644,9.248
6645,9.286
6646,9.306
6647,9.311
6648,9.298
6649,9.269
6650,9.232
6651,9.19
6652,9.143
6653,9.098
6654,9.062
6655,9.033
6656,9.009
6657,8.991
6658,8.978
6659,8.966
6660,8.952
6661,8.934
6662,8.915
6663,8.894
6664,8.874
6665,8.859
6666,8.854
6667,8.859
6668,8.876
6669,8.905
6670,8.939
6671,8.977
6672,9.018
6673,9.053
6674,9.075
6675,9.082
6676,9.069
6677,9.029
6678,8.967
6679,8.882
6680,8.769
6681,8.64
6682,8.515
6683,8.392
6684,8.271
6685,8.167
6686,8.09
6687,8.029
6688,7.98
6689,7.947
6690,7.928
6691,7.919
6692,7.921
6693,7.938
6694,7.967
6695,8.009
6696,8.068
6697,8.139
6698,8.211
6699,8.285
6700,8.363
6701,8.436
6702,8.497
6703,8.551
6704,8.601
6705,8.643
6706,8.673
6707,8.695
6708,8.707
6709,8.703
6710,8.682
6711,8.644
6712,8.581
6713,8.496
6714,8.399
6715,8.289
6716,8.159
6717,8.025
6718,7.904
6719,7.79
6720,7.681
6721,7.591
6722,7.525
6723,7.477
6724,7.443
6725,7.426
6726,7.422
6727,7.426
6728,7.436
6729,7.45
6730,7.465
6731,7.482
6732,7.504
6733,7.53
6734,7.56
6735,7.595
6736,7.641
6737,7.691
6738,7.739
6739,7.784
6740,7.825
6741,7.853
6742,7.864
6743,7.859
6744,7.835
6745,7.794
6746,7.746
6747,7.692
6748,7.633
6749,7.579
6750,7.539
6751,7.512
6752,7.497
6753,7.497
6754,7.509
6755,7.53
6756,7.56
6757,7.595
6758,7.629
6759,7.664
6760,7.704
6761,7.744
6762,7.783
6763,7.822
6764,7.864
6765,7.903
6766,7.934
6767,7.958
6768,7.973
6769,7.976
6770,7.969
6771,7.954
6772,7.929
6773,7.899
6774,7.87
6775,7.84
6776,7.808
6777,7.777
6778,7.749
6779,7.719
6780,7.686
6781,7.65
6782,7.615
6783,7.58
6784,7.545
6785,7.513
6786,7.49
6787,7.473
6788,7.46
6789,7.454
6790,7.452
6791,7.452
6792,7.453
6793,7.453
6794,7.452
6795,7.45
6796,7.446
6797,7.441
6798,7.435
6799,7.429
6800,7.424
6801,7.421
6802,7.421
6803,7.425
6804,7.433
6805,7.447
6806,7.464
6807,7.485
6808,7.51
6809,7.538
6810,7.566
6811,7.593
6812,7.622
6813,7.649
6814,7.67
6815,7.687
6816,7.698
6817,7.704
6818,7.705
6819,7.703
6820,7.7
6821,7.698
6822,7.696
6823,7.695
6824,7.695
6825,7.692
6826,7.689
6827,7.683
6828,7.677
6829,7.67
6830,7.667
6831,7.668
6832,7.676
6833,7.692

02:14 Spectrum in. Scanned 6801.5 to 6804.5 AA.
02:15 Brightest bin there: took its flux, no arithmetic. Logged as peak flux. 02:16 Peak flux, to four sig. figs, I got 7.433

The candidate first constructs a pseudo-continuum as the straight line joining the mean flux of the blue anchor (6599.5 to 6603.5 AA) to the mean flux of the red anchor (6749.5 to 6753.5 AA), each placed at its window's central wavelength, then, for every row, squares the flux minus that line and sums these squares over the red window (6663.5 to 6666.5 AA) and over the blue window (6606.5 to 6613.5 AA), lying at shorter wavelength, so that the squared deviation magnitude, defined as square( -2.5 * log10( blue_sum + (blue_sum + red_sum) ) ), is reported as 0.4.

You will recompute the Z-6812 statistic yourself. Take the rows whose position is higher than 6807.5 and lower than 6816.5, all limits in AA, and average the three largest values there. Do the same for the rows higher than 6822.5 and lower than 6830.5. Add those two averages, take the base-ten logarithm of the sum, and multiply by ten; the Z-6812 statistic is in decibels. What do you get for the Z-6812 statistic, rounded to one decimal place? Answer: 11.9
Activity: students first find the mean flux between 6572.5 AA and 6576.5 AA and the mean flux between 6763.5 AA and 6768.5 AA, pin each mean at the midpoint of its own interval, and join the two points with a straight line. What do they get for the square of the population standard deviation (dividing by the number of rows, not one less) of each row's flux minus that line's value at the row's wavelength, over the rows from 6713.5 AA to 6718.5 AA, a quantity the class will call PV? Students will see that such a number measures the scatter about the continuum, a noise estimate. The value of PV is 0.0258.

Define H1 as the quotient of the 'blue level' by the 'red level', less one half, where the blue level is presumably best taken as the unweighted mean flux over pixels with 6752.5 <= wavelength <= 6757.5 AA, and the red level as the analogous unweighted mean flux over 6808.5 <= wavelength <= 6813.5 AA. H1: 0.49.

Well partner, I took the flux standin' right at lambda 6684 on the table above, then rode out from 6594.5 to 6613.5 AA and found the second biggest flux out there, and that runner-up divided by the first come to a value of 1.22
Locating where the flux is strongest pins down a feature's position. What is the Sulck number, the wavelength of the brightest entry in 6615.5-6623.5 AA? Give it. 6616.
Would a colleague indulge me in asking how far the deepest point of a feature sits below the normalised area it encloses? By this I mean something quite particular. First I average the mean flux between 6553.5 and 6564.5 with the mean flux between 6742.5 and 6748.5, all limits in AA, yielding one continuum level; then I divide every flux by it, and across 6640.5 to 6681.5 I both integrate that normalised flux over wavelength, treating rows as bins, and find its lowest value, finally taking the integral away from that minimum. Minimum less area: -40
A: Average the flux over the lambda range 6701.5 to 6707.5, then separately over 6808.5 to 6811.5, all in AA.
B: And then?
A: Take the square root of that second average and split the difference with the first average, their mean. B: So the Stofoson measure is 5.7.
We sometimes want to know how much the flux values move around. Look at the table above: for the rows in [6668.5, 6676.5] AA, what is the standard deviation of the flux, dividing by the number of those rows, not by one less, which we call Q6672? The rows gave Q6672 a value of 0.063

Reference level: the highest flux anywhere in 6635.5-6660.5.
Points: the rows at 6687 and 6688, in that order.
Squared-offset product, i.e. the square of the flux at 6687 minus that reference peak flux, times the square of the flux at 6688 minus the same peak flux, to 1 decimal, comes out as 2.9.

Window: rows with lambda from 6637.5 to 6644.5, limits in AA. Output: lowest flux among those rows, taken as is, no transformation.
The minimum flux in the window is 9.046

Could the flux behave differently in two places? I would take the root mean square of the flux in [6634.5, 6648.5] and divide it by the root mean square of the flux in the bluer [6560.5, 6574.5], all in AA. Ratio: 0.90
